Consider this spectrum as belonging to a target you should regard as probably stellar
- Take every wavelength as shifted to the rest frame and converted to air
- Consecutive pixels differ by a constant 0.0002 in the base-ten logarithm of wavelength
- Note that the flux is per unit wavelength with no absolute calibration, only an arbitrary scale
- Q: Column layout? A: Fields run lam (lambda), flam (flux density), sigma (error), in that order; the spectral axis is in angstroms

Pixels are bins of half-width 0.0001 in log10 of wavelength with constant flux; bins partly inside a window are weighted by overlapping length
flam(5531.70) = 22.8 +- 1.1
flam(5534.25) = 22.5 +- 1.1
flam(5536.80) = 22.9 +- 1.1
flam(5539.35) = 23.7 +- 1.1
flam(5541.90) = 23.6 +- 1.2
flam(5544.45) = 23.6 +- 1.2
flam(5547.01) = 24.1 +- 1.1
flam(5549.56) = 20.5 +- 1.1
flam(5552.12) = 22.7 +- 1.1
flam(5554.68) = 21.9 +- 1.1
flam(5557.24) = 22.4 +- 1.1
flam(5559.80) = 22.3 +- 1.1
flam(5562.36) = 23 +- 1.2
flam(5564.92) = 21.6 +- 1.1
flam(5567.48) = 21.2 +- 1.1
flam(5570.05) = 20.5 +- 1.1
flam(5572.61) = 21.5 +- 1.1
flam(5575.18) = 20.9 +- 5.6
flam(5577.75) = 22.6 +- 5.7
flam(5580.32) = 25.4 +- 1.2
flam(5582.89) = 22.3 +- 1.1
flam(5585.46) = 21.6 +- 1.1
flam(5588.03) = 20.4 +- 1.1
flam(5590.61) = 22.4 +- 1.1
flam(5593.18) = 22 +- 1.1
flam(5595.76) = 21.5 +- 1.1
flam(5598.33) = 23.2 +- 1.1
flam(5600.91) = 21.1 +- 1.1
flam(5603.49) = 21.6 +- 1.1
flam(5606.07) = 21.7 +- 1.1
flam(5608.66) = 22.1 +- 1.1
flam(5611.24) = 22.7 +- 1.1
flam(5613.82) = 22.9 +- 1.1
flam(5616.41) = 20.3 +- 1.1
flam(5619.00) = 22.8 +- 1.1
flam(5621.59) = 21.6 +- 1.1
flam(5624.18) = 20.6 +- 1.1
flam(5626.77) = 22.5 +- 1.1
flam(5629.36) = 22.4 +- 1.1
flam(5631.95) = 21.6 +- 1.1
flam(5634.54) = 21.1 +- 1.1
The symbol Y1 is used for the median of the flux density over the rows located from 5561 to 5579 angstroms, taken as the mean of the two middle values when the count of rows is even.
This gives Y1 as 21.5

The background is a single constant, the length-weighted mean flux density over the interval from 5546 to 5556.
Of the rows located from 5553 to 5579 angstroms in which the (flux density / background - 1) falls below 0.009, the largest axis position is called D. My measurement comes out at 5575.18 angstroms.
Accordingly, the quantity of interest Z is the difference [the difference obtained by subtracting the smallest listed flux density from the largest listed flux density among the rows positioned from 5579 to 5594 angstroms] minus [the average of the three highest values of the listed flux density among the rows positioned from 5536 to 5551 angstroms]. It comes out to -18.8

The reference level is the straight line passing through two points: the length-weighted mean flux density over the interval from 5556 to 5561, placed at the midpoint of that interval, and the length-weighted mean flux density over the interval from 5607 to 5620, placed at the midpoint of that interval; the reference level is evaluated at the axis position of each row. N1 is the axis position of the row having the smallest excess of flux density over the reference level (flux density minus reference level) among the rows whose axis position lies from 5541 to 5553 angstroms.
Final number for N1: 5549.56 angstroms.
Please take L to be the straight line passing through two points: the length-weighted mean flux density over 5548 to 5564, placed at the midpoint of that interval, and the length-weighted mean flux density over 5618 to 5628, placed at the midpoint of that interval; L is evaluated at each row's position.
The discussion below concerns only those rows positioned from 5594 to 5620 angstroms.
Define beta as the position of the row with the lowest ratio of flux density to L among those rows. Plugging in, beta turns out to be 5616.41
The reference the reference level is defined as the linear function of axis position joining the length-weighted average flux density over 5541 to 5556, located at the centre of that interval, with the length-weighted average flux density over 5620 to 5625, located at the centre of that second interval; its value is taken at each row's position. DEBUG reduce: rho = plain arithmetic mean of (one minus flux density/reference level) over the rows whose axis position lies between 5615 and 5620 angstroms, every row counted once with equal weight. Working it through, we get -0.010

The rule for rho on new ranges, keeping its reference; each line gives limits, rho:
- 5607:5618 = -0.026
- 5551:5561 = 0.010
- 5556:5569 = 0.015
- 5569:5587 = 0.000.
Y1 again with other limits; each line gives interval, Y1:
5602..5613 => 21.9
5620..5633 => 21.6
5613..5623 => 22.2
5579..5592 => 22.3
